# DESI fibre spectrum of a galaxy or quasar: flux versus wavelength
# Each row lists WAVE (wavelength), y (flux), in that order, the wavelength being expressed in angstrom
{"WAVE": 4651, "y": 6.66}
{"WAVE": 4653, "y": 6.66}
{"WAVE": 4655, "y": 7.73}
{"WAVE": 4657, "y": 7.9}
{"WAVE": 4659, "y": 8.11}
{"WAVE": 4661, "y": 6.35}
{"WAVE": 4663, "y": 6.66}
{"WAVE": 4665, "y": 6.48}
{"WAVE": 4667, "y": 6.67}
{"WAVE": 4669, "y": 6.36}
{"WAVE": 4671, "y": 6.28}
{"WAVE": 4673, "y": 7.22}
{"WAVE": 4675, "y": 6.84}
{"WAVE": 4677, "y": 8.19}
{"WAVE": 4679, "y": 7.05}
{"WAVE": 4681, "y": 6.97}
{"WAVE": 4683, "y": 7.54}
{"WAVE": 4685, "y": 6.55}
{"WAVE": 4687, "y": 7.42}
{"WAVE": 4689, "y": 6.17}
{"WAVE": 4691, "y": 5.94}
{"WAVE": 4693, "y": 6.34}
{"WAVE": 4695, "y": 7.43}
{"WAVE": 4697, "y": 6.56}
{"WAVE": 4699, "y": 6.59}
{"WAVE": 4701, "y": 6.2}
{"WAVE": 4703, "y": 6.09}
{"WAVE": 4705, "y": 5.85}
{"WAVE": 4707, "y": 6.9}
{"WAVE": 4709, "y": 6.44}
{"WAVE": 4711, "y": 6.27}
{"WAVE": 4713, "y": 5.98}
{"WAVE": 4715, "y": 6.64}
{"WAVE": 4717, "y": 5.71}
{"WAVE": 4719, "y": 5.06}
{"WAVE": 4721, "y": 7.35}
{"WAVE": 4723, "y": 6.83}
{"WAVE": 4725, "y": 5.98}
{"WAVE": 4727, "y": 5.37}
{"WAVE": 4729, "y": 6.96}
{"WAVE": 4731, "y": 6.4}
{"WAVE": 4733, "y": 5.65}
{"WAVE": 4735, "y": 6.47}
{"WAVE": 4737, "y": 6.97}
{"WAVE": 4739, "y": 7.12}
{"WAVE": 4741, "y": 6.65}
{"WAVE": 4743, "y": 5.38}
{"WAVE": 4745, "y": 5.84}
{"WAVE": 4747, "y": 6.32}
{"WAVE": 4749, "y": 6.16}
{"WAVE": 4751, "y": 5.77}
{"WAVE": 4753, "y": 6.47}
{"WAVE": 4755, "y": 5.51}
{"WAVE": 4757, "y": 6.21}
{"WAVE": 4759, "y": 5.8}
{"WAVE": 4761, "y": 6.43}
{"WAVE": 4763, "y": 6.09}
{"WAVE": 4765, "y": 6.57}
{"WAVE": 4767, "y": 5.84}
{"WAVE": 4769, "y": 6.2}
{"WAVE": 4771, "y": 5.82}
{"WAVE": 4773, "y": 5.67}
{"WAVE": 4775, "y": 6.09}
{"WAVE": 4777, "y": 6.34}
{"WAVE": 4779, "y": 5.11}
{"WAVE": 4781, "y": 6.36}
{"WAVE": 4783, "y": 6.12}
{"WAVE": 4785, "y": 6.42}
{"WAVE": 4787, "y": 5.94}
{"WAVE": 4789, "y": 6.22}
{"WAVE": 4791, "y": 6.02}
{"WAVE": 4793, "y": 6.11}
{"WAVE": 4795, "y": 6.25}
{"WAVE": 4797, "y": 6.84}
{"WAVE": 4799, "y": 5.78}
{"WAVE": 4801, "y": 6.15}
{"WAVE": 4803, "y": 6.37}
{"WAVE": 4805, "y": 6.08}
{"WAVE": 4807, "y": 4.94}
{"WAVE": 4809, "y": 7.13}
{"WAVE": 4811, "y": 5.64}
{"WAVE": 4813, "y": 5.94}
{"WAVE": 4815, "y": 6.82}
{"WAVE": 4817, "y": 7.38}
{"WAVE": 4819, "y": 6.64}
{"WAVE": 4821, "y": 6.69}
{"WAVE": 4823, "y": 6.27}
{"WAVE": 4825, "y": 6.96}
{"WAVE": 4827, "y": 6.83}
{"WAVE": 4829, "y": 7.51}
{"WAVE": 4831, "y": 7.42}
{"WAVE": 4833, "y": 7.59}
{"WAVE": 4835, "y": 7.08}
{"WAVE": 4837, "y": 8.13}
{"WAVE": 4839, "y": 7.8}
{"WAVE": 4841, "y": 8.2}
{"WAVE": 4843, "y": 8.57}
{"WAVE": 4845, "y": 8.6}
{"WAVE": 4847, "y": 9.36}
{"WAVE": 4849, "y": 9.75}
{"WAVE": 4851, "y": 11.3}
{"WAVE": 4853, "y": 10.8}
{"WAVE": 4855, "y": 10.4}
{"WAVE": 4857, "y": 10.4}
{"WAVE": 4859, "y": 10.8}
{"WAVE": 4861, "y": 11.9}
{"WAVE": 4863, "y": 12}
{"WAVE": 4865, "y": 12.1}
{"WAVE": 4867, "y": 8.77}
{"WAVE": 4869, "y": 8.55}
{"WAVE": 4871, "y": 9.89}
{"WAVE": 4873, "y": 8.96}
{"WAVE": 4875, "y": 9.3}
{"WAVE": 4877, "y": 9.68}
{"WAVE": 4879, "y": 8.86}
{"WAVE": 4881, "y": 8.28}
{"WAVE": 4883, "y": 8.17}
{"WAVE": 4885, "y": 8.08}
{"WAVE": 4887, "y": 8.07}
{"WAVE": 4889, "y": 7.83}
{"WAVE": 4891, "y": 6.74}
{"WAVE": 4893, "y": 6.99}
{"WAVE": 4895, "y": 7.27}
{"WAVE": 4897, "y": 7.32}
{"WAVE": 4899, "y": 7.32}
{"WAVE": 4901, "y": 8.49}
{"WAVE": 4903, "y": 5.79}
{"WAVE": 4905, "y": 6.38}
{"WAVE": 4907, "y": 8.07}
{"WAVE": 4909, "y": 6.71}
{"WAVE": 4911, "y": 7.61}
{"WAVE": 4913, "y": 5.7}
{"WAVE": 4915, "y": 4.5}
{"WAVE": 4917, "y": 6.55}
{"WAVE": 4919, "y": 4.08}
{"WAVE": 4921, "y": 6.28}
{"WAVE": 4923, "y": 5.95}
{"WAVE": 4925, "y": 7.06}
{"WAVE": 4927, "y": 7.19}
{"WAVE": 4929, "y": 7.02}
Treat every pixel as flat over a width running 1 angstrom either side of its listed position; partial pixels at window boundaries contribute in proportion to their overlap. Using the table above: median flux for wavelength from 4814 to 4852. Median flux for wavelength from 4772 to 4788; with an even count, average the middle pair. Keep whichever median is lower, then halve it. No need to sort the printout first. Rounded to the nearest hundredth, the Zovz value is 3.05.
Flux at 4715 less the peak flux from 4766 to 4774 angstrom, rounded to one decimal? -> 0.4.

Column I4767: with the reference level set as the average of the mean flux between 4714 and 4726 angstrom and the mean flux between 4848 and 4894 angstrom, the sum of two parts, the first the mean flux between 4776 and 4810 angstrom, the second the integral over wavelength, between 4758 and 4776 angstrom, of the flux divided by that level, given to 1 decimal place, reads 20.0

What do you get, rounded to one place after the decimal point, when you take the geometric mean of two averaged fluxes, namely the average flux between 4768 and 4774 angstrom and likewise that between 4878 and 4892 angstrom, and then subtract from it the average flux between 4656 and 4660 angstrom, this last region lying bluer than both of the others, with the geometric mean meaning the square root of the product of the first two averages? -1.1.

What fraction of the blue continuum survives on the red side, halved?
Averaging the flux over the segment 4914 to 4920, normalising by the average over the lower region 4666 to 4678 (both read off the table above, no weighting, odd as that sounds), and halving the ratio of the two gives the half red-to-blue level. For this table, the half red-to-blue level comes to 0.36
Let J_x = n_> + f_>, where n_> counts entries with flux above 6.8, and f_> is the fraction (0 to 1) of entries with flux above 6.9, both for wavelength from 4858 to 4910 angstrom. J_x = 23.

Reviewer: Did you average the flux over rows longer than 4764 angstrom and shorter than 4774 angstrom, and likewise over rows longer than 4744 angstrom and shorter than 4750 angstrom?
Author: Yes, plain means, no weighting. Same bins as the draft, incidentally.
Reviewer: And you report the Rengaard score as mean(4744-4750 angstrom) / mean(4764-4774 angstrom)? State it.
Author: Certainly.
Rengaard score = 1.0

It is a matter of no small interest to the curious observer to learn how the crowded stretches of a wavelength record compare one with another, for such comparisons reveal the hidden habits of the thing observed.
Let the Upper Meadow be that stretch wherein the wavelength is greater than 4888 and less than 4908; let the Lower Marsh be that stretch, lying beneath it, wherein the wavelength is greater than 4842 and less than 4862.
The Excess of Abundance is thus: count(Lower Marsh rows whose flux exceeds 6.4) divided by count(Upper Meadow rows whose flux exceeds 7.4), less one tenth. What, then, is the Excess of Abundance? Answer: 3.2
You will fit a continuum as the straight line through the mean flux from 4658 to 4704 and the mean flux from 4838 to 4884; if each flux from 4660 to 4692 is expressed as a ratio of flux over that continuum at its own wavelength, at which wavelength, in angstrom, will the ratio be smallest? 4691 angstrom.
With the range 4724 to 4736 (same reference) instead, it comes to 4727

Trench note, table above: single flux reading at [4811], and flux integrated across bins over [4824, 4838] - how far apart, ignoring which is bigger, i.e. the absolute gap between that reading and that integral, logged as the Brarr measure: 97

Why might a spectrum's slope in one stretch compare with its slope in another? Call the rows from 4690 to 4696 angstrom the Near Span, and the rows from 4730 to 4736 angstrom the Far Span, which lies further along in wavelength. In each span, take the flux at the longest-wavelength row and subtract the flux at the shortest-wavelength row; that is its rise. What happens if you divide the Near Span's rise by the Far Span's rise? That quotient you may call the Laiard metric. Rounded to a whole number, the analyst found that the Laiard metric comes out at 21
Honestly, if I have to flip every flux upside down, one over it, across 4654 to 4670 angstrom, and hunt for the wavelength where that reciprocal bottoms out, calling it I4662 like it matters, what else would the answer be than 4659 angstrom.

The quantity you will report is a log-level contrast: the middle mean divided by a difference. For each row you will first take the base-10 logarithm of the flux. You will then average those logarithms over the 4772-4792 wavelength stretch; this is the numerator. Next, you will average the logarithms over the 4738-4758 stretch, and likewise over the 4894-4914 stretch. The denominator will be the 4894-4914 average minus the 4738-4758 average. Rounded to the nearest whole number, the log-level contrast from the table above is 13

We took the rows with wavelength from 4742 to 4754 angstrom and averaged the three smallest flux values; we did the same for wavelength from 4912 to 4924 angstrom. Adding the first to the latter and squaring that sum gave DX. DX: 109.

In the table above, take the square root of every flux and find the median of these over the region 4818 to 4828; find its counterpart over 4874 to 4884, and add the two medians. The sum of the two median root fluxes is 5.6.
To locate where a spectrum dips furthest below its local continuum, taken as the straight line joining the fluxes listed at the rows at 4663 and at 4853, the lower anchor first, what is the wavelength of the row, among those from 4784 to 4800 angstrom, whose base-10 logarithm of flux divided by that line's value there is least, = 4799 angstrom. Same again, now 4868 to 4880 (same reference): 4869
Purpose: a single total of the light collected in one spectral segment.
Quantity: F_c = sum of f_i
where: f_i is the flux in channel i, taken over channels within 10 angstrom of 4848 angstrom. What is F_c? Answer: 95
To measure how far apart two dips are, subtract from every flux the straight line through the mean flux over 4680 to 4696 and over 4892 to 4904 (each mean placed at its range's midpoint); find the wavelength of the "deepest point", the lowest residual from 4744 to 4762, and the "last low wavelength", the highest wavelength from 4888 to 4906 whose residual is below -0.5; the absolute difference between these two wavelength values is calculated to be 150 angstrom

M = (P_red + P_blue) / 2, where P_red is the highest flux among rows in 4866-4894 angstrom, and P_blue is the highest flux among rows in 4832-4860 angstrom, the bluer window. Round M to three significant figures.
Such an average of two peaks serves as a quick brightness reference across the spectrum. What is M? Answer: 10.6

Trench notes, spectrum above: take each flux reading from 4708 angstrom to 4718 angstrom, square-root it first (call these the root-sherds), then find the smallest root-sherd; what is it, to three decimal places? 2.390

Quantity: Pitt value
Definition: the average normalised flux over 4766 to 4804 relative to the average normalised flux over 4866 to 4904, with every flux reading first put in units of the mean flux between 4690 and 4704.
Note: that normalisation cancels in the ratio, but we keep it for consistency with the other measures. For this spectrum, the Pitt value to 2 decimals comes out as 0.75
